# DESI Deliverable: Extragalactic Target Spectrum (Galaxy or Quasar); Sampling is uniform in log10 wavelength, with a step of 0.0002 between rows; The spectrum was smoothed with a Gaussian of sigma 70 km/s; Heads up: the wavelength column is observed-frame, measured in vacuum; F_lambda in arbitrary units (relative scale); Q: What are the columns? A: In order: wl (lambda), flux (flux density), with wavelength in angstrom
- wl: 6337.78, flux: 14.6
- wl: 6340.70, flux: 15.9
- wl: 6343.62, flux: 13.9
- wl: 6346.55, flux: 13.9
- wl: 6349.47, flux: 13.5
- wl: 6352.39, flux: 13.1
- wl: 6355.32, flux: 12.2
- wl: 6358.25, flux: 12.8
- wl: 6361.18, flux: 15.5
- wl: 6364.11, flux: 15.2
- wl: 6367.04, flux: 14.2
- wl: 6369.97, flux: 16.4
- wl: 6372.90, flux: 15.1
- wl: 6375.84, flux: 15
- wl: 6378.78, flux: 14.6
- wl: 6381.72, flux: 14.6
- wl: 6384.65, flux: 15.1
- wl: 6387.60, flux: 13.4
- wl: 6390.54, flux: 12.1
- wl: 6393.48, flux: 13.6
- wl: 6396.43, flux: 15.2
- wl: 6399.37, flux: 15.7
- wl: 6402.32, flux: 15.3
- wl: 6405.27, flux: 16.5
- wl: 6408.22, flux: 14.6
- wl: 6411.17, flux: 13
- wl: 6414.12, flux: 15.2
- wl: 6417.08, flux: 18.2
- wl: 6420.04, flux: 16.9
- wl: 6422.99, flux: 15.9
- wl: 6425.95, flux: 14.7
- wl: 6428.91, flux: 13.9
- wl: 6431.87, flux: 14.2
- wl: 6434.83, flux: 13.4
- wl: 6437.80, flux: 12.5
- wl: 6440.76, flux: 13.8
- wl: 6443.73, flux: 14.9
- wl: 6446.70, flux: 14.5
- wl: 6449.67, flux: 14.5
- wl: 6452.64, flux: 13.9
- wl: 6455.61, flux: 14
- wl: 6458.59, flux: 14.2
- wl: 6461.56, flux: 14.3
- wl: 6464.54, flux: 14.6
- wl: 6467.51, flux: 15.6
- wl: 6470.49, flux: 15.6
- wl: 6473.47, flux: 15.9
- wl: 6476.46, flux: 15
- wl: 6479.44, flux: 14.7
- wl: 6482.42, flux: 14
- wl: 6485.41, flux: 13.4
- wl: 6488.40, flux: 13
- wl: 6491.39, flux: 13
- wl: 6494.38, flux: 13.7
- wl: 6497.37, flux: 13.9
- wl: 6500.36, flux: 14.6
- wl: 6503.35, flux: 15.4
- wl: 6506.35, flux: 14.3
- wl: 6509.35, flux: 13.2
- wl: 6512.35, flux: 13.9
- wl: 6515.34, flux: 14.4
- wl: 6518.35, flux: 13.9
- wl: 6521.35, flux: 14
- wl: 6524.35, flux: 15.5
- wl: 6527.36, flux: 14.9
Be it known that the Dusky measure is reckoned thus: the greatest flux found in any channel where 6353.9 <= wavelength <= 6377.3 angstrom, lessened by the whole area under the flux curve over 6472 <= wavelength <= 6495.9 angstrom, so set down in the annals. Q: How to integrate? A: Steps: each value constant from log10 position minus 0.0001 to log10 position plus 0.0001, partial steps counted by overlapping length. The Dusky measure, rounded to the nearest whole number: -320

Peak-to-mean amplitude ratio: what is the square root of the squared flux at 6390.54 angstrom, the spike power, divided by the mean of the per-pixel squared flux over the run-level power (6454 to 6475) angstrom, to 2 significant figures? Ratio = 0.81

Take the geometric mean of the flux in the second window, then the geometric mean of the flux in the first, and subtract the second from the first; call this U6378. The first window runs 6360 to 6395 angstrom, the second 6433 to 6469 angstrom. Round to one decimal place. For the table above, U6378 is 0.4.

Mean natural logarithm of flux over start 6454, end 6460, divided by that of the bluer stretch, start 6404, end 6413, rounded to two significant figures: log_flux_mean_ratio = 0.99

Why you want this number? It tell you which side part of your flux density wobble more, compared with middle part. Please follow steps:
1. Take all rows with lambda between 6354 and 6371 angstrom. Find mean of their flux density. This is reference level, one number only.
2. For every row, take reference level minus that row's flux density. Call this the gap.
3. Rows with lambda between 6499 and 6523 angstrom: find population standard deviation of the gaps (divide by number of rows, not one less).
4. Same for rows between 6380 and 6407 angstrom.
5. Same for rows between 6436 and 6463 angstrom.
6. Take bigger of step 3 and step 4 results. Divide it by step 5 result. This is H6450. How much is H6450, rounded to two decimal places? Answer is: 1.99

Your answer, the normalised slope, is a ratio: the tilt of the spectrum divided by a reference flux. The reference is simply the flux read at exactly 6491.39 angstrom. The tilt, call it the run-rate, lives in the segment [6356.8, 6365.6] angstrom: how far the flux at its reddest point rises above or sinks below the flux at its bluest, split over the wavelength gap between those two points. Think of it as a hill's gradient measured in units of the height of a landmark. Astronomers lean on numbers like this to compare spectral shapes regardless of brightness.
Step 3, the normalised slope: 0.032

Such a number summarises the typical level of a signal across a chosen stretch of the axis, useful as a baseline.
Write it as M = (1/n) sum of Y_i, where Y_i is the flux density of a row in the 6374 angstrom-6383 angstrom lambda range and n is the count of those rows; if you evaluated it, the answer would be 14.7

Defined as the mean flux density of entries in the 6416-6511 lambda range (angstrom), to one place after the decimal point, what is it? 14.5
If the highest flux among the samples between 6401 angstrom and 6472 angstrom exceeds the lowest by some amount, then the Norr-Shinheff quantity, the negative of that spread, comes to -5.7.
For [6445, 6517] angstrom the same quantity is -2.9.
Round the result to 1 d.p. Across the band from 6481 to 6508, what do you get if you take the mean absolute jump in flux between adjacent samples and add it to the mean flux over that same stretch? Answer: 14.5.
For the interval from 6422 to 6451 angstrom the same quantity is 15.0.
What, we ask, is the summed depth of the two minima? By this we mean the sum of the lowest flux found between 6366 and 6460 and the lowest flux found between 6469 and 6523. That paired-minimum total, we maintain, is 25.1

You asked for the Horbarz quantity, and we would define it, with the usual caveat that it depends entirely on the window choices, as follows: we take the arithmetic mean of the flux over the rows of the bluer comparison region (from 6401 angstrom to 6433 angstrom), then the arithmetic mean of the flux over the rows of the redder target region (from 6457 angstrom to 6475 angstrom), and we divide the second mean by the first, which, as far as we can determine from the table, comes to 0.98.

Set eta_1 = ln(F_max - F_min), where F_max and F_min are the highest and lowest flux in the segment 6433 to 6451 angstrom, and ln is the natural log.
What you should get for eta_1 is 0.88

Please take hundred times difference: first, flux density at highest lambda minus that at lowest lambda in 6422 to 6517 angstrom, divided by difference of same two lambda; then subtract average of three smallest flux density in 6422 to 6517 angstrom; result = -1285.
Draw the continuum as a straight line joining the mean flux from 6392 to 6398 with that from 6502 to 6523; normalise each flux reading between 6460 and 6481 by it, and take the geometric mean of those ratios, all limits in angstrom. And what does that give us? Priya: 1.06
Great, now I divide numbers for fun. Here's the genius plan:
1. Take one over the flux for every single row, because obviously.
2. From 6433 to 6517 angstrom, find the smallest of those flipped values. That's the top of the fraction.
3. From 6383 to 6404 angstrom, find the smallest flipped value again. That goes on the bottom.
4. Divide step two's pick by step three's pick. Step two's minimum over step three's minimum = 0.99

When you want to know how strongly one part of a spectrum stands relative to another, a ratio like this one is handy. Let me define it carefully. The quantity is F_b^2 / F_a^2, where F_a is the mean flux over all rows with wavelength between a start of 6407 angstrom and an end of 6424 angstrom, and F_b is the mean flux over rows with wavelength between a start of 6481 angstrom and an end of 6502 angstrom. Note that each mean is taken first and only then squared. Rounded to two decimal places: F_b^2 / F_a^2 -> 0.76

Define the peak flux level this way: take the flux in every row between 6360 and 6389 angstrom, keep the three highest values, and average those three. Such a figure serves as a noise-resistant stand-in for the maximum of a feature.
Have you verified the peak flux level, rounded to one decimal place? 15.7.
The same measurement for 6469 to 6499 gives 15.5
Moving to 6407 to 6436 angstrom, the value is 17.0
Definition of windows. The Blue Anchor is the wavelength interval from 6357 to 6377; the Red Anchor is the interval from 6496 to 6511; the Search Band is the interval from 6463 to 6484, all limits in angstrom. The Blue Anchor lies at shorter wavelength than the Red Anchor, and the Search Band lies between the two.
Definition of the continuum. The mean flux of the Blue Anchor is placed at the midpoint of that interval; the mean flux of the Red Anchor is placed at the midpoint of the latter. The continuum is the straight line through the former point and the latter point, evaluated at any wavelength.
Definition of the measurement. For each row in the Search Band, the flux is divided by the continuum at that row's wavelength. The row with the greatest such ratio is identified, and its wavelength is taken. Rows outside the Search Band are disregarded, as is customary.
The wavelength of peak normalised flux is 6473.47 angstrom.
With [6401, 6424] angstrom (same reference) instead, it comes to 6417.08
